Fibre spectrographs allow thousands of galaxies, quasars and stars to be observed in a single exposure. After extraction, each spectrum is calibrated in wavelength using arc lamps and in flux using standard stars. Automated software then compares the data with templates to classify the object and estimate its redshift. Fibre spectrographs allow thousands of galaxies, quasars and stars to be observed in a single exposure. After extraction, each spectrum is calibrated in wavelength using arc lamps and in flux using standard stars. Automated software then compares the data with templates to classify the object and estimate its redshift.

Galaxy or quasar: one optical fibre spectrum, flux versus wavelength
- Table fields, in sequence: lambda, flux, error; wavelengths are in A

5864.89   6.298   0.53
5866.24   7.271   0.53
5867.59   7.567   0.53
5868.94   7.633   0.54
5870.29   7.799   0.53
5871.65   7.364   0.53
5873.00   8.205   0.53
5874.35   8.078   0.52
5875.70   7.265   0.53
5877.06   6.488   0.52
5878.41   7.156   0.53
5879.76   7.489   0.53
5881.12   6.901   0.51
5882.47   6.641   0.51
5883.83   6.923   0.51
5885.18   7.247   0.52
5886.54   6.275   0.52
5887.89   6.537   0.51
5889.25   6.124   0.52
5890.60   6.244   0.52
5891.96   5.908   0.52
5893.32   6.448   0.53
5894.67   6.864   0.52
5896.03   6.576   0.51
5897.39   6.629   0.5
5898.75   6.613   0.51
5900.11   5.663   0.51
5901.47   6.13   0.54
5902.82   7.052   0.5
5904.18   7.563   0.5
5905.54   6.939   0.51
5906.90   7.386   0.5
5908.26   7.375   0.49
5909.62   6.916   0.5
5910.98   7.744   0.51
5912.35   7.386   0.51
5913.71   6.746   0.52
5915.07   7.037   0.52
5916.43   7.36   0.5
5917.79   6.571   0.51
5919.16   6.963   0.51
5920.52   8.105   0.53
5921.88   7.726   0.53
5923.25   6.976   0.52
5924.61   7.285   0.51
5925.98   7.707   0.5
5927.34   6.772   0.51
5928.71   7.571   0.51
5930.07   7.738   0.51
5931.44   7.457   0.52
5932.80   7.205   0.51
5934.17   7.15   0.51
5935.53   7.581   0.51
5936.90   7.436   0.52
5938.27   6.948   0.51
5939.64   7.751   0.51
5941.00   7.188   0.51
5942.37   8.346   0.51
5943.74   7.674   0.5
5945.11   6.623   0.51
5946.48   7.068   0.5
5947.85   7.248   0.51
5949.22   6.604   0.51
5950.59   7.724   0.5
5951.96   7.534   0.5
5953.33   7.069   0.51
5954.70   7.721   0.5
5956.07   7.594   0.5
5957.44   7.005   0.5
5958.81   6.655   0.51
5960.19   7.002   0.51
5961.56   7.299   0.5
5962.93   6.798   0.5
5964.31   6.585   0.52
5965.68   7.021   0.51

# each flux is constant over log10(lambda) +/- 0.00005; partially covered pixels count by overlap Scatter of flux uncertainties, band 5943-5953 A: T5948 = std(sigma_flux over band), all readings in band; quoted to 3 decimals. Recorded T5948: 0.005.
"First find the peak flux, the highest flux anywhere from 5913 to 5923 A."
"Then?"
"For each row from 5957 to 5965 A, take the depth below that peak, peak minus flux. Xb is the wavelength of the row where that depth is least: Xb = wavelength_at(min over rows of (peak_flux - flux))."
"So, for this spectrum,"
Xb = 5961.56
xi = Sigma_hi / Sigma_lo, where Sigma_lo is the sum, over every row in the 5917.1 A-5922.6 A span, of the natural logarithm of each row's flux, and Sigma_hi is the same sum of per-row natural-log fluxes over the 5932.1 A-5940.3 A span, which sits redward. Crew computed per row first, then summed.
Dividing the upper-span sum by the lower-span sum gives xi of 1.5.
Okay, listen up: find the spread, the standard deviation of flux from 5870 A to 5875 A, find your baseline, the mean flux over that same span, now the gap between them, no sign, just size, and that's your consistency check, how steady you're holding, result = 7.5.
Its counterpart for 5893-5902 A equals 6.0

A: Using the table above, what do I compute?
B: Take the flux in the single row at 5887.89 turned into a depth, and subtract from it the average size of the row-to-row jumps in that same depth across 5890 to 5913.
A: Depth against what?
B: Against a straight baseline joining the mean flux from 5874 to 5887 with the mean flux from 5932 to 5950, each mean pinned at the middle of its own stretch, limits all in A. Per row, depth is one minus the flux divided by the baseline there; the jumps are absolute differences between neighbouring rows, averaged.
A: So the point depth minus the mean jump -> 0.01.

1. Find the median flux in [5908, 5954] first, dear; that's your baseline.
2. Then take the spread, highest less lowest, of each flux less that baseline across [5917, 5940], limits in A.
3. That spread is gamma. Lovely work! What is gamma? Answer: 1.53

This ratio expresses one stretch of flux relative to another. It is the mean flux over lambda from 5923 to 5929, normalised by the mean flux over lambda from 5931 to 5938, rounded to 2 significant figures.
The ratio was 0.99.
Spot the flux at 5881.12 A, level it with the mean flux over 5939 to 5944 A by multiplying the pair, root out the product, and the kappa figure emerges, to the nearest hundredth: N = 7.31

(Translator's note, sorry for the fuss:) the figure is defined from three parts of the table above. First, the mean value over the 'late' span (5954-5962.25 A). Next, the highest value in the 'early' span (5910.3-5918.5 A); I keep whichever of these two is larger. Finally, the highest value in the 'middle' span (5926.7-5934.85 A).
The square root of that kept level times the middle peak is 7.74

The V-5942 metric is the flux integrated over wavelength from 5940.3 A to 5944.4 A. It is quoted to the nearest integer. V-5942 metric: 32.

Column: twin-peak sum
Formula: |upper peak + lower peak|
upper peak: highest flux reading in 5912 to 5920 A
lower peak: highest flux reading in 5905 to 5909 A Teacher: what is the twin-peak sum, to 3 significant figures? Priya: 14.8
